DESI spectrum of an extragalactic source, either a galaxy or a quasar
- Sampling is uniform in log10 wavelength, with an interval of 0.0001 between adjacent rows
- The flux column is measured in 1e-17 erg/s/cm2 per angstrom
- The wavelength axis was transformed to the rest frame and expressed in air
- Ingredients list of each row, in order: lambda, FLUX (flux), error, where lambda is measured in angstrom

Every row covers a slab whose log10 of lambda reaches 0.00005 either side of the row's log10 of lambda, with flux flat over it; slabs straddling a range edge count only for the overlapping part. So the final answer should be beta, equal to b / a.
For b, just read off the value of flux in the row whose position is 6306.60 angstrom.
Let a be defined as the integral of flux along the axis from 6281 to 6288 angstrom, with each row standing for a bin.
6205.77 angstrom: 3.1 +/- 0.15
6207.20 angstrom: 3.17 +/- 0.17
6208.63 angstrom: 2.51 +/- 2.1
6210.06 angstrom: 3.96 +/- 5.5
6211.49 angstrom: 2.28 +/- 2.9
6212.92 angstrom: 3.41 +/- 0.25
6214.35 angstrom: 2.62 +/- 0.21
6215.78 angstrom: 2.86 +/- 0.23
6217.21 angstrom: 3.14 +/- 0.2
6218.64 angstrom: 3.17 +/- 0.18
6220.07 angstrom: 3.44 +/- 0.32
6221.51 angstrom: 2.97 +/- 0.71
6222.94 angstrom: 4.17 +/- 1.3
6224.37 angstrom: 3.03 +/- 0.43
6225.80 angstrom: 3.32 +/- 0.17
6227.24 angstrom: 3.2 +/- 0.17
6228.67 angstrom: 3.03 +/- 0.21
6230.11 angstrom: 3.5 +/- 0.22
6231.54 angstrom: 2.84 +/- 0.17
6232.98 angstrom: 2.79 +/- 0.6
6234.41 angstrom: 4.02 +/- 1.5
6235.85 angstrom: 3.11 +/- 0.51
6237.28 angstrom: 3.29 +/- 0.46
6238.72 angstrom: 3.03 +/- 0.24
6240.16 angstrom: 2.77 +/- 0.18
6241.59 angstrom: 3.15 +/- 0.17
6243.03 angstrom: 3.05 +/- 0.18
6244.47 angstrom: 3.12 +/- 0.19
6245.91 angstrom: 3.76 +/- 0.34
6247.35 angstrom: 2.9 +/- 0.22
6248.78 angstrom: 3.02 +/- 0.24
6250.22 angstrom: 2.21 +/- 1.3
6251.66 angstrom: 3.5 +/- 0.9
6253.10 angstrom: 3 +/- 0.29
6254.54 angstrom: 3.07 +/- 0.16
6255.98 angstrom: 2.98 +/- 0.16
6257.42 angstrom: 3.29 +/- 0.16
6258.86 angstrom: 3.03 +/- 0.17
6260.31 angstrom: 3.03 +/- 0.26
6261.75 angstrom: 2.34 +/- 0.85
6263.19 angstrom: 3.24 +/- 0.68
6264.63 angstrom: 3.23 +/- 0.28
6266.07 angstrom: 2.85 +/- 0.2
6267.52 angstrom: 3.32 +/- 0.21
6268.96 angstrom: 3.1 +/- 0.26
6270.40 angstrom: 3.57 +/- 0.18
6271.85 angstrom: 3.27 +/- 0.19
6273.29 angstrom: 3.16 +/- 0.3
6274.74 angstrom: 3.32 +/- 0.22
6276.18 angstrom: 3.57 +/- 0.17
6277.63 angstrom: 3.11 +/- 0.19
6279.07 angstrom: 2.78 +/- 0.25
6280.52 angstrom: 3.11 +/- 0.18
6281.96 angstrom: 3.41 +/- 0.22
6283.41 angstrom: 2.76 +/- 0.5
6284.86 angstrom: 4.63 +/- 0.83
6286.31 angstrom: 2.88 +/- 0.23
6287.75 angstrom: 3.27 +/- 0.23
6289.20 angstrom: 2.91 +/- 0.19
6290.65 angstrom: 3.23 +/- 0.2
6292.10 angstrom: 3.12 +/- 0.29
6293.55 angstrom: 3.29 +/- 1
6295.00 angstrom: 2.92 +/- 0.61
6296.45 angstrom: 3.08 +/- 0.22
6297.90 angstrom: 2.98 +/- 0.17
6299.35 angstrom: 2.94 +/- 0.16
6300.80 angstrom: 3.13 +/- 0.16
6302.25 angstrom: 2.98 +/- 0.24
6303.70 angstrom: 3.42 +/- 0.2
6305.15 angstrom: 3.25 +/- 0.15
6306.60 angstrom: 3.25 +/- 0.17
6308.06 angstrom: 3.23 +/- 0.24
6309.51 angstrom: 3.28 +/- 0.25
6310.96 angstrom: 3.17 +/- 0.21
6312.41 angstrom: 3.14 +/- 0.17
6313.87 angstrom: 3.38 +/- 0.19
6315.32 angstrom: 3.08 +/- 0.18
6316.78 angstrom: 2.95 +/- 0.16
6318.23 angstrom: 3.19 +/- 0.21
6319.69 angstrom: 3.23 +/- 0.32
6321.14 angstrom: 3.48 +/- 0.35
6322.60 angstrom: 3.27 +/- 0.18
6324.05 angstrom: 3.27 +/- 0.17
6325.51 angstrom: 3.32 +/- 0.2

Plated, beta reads 0.137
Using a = 24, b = 3.25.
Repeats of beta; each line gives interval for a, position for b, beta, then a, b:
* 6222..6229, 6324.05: 0.139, 24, 3.27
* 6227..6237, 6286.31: 0.089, 32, 2.88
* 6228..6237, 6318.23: 0.110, 29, 3.19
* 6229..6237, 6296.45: 0.119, 26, 3.08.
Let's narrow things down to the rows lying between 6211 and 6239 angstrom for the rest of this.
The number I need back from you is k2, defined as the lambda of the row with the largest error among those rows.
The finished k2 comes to 6211.49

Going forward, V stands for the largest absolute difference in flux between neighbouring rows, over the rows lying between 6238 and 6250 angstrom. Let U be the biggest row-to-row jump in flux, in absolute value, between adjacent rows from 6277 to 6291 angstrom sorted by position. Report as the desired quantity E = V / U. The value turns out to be 0.46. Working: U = 1.87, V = 0.86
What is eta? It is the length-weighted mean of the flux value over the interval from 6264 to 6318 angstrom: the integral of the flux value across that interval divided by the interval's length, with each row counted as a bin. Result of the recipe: 3.19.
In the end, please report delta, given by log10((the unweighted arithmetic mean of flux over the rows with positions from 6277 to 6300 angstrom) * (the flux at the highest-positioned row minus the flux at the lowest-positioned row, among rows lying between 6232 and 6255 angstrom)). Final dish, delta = -0.1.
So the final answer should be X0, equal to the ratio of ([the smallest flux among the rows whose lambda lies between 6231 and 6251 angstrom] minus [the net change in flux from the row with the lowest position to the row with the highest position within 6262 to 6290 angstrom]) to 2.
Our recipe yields 1.27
